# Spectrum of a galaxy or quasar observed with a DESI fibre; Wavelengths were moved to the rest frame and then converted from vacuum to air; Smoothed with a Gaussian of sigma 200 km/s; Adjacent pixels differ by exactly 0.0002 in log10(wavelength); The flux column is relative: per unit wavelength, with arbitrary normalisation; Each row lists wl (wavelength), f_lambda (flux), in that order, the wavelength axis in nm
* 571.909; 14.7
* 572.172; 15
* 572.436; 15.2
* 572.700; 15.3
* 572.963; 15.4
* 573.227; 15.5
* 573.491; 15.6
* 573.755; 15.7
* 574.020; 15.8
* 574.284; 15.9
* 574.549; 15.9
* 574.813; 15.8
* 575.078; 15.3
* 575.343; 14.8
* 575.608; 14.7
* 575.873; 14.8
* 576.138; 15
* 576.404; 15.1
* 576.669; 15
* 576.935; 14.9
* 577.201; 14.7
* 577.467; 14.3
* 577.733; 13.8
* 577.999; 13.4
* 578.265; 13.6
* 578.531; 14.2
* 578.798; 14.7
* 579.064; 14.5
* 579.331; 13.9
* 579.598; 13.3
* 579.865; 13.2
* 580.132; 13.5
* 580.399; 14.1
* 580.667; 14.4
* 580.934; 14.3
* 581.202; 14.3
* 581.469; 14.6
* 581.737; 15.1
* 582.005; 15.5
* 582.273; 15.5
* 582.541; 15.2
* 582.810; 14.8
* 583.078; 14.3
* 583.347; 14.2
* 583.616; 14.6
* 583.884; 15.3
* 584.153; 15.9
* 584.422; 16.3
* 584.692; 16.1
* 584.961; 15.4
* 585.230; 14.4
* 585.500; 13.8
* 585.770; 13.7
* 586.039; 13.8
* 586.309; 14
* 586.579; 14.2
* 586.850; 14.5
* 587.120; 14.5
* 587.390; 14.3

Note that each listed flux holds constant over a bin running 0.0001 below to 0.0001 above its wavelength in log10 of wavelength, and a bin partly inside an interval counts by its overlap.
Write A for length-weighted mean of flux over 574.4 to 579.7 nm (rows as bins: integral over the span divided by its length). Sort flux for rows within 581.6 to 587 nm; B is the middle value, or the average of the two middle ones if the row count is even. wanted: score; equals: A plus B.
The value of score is 29.3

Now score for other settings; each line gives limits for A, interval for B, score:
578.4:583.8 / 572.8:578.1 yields 29.5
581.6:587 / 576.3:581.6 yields 29.1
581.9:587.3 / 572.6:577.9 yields 30.0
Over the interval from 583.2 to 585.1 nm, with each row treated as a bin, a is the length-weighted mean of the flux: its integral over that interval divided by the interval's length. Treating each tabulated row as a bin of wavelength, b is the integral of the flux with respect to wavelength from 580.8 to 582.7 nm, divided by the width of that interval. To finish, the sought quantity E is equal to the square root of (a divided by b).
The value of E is 1.02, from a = 15.4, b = 14.9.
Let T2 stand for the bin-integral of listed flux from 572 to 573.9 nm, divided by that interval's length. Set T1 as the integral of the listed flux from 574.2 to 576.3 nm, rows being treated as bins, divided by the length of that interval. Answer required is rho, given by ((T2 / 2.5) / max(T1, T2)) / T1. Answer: 0.0262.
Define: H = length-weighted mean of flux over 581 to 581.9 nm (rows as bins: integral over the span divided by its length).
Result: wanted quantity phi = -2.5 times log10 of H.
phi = -2.92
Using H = 14.7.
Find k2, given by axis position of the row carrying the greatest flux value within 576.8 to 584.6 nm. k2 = 584.422 nm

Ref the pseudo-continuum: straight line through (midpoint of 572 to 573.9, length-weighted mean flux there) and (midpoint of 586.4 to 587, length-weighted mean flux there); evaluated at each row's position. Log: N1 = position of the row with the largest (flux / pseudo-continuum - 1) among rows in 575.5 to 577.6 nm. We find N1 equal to 576.404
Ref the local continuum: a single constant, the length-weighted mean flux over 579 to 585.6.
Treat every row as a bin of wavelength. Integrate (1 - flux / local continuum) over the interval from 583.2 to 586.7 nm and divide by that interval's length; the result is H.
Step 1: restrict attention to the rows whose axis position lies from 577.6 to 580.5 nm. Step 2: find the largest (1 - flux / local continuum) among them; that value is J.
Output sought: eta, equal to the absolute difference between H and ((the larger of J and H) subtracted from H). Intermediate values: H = -0.005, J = 0.10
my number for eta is 0.10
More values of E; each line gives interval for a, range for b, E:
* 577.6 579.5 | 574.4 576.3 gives 0.96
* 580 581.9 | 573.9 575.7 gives 0.96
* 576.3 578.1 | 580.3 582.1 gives 1.00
